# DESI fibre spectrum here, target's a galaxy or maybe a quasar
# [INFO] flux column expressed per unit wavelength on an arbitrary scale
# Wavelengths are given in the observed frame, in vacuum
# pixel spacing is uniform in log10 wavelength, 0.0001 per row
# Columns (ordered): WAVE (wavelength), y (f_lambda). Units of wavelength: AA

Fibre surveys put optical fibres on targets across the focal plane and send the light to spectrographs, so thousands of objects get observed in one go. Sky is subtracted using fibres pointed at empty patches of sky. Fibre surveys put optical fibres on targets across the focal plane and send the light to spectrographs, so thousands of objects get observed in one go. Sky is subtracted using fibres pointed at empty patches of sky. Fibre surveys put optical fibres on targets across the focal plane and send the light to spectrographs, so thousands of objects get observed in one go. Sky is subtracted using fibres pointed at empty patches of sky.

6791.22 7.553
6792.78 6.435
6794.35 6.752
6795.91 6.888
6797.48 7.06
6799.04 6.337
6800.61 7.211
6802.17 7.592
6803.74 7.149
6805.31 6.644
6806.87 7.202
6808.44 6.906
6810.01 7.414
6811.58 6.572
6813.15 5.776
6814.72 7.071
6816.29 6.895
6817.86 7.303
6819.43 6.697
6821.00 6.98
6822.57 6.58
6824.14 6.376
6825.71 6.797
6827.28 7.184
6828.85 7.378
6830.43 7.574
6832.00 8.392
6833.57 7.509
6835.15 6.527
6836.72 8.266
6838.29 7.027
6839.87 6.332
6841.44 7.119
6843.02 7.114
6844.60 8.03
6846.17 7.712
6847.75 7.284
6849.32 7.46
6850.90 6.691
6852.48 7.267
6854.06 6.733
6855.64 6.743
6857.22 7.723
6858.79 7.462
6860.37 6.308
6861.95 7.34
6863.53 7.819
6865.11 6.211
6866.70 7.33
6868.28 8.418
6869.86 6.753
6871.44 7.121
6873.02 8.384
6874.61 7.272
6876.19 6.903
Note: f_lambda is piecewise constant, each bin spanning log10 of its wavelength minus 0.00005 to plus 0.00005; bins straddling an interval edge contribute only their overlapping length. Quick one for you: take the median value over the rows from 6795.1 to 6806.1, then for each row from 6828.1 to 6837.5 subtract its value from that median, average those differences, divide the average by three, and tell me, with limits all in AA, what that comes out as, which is -0.18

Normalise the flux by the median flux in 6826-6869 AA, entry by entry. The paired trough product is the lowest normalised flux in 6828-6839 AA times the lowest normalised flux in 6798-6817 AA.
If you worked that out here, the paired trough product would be 0.70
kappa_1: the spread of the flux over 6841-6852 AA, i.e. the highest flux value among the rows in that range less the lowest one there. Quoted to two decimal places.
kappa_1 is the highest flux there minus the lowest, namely 1.34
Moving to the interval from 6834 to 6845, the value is 1.93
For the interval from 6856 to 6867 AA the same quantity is 1.61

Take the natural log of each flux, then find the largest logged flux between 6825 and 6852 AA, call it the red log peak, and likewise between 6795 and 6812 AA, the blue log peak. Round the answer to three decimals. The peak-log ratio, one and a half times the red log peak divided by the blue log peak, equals 1.574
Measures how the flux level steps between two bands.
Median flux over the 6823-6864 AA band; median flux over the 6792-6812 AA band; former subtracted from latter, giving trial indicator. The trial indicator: -0.4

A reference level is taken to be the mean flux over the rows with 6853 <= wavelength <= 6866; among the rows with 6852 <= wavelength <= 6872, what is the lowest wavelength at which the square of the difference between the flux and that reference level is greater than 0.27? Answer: 6857.22 AA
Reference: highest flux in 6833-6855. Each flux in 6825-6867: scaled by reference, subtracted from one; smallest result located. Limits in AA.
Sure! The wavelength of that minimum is 6832.00 AA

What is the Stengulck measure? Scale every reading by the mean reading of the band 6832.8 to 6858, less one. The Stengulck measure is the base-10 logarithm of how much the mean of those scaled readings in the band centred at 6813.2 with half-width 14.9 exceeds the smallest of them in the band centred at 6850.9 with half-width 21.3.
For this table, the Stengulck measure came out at -1.03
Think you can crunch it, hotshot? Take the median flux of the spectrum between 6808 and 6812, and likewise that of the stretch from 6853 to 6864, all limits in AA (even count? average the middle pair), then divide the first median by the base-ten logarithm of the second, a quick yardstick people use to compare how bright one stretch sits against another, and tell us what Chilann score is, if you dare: 8.0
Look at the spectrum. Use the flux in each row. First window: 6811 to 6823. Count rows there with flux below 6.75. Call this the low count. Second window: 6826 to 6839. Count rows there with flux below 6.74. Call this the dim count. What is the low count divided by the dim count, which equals 4.0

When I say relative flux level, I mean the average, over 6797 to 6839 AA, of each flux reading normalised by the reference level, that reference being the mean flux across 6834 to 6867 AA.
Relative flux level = 0.98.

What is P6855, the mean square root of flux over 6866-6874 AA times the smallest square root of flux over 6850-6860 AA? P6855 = 7.12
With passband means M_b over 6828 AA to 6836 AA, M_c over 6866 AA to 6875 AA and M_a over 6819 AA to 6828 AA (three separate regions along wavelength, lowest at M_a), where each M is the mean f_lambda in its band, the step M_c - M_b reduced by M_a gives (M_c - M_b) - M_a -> -6.7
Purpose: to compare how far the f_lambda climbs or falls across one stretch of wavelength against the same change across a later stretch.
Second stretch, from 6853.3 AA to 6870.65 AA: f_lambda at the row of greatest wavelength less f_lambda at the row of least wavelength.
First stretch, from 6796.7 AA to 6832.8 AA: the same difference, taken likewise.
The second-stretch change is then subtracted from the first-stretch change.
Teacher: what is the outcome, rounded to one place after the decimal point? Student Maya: 1.3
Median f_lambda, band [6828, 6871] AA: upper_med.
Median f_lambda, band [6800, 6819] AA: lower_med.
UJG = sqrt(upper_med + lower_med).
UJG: 3.800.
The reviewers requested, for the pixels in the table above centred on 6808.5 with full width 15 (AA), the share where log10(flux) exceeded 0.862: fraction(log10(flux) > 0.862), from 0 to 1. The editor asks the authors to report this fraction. 0.22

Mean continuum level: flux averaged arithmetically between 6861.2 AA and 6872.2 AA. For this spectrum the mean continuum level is 7.28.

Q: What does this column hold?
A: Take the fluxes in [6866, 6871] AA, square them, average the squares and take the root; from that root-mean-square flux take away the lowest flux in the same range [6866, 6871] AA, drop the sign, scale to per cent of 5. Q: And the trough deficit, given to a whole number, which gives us 16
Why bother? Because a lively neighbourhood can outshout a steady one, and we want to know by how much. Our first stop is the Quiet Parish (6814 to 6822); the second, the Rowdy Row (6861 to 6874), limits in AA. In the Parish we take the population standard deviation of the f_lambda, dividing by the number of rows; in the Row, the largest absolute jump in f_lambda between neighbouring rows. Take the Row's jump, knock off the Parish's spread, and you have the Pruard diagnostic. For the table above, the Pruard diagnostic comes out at 1.5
